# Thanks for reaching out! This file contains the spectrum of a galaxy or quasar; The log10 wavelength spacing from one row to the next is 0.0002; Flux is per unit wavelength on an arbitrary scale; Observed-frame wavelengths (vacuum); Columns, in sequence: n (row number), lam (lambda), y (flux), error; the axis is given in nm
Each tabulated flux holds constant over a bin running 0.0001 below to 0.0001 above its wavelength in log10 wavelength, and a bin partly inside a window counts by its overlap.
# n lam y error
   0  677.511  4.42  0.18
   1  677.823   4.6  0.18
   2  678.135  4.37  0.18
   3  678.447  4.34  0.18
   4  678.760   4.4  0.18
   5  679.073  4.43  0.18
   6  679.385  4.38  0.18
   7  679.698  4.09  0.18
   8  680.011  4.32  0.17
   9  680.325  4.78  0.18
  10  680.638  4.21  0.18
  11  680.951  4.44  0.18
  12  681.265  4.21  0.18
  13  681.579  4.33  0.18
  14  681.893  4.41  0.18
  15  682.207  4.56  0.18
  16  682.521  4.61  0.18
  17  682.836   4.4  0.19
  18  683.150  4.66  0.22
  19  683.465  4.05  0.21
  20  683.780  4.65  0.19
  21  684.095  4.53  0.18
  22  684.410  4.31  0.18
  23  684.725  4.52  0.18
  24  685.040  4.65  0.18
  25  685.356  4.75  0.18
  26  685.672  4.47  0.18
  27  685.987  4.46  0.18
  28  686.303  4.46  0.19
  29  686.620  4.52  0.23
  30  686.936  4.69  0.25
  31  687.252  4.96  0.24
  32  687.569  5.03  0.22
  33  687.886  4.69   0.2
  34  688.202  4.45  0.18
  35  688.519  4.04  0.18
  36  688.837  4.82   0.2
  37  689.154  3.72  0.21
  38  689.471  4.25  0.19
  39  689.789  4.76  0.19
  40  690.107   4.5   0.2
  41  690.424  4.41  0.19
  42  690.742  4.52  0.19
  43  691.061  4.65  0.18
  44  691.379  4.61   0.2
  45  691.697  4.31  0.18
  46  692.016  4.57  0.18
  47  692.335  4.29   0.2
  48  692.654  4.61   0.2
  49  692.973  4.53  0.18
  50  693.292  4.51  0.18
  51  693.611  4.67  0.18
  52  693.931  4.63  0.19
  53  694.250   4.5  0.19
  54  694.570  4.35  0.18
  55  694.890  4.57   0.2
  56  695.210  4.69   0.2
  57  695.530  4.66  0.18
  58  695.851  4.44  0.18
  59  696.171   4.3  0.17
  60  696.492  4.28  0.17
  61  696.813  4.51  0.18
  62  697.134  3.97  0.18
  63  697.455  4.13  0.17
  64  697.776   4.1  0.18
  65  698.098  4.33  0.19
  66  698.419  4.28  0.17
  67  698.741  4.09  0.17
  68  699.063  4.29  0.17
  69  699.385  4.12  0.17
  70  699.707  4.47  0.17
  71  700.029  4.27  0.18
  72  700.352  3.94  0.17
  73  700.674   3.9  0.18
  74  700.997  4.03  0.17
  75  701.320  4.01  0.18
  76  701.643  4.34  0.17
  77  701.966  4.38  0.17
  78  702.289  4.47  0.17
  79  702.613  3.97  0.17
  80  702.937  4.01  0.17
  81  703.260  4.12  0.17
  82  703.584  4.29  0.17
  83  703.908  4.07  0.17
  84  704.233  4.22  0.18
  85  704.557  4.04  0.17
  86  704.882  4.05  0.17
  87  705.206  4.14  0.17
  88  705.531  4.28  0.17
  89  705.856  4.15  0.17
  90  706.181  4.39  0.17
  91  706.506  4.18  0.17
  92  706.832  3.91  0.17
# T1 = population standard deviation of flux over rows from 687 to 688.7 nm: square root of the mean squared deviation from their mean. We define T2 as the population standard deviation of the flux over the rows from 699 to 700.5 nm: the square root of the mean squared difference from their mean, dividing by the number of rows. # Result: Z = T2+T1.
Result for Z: 0.54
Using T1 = 0.36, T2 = 0.18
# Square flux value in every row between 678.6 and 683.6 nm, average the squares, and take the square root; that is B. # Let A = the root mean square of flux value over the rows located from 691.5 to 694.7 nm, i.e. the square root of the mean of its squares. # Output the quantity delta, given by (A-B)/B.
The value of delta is 0.02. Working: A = 4.50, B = 4.40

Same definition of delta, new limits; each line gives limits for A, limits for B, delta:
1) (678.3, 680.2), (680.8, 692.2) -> -0.04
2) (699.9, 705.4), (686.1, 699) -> -0.07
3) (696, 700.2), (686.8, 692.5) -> -0.06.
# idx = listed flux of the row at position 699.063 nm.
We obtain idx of 4.29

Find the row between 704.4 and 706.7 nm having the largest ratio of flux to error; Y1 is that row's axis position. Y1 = 706.181 nm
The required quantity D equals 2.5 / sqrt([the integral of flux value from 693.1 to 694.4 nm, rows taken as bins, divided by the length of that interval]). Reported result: 1.17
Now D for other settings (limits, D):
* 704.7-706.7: 1.22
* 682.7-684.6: 1.19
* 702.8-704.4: 1.23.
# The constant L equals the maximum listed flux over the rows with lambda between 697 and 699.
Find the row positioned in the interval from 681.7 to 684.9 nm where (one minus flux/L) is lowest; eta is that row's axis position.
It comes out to 683.150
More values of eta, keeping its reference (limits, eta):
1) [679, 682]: 680.325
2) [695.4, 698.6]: 695.530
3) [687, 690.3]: 687.569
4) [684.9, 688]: 687.569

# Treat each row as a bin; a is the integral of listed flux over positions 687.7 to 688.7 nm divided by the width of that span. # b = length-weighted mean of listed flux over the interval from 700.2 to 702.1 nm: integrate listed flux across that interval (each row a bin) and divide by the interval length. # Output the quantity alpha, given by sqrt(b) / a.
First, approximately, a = 4.42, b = 4.1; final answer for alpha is 0.458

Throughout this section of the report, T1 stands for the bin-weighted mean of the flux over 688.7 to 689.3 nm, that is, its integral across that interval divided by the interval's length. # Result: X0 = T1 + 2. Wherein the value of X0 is 6.26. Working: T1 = 4.26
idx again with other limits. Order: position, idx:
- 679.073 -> 4.43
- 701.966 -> 4.38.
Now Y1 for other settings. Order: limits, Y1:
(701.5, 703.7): 702.289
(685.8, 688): 685.987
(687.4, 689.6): 688.202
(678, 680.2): 680.011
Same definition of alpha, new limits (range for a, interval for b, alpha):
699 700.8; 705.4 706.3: 0.496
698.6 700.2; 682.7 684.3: 0.497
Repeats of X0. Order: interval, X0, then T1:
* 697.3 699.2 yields 6.20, 4.20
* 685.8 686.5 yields 6.46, 4.46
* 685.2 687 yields 6.55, 4.55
